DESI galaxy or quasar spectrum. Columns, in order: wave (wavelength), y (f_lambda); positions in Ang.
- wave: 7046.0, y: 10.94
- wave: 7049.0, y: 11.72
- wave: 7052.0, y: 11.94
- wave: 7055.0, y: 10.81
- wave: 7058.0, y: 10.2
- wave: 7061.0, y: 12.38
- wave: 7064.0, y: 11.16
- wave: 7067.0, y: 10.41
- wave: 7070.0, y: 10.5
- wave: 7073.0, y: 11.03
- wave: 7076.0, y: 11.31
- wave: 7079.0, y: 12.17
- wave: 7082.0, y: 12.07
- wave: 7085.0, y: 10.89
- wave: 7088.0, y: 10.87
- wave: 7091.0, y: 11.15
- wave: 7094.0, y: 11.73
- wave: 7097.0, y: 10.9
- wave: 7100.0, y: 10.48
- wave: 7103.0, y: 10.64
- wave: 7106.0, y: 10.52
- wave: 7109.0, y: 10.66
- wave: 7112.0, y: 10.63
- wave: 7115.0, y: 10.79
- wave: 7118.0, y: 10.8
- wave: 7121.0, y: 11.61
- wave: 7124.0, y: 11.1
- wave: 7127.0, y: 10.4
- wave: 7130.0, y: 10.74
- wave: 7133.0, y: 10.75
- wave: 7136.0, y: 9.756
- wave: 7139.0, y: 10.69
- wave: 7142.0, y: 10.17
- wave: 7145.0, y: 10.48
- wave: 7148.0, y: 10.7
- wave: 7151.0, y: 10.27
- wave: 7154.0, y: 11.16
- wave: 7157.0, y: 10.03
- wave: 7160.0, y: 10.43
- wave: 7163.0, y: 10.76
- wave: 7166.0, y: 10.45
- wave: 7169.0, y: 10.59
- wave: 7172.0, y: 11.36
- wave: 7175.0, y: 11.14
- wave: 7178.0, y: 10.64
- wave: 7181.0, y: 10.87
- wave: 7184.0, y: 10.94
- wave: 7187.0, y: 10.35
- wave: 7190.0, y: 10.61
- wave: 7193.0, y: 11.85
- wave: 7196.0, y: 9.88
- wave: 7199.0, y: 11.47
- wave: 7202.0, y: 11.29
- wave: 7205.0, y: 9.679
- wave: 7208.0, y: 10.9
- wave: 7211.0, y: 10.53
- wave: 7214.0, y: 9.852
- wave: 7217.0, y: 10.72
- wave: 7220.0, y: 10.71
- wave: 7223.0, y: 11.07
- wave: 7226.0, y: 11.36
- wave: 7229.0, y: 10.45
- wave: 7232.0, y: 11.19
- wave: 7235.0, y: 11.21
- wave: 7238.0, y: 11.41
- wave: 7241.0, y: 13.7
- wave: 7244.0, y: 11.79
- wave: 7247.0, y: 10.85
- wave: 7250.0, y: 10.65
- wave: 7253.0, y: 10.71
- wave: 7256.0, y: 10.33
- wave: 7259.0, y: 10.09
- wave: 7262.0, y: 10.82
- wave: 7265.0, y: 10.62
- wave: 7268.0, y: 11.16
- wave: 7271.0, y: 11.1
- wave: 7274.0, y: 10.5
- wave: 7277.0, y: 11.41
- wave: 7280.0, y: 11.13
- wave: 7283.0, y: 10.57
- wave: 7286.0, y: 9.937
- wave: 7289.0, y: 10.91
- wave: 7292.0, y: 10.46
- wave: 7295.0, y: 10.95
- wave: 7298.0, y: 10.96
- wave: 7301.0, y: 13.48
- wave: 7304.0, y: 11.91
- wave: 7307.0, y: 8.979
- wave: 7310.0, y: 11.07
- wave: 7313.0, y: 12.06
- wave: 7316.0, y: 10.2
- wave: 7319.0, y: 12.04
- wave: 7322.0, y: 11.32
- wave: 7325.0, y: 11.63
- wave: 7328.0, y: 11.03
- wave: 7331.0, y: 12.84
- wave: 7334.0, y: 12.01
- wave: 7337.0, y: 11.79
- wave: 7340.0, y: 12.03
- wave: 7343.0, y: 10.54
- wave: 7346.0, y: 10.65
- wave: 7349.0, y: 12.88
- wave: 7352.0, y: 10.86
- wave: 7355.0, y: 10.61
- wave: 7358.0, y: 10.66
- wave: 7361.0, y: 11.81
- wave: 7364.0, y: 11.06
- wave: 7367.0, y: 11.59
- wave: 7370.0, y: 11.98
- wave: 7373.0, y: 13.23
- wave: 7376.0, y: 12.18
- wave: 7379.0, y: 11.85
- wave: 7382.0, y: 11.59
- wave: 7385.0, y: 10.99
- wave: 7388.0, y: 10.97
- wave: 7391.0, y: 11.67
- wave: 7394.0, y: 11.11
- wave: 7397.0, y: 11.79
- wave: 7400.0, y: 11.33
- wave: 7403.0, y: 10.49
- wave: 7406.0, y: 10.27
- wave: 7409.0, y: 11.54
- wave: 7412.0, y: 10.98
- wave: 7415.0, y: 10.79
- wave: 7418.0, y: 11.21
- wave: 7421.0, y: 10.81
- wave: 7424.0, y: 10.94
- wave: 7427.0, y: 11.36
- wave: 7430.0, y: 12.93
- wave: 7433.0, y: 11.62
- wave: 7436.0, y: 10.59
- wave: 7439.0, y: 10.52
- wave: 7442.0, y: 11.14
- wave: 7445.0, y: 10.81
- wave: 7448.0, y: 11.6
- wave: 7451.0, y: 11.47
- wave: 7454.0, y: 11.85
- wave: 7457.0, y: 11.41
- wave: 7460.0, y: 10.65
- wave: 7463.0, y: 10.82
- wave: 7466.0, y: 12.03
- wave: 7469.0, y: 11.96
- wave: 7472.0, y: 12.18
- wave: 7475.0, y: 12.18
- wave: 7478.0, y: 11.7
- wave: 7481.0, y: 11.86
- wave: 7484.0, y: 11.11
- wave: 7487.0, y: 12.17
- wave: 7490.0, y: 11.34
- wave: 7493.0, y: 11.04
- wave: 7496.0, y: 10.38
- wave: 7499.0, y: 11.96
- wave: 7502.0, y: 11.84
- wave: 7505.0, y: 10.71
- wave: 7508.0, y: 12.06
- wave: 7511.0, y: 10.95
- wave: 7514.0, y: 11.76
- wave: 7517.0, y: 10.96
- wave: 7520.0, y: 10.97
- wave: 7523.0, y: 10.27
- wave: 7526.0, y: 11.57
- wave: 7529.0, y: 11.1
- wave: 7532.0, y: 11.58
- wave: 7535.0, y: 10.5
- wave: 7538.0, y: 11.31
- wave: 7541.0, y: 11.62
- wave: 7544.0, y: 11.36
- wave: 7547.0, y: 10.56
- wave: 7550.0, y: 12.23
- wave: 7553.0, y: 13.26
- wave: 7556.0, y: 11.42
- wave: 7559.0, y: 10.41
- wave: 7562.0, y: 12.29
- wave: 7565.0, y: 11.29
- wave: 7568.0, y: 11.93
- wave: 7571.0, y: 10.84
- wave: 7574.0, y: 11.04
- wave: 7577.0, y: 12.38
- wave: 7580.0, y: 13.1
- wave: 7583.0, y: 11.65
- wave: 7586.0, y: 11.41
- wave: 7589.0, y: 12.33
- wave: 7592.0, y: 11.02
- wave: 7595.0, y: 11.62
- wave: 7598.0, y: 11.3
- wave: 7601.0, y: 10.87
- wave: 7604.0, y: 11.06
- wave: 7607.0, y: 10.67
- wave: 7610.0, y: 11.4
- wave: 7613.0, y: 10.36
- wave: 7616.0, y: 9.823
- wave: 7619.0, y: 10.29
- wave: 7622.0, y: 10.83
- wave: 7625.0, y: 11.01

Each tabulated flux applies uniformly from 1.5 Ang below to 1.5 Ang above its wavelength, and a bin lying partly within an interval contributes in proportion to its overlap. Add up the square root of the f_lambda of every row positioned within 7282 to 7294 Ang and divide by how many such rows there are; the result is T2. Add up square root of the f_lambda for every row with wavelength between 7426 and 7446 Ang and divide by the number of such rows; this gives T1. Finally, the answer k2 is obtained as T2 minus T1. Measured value -0.12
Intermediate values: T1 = 3.36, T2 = 3.24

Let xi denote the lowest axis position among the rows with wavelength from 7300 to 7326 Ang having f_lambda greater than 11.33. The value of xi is 7301.0 Ang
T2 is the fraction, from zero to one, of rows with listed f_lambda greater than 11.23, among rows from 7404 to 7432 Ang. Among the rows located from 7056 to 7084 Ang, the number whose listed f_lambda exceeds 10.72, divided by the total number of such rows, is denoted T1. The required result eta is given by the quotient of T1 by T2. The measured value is 2.0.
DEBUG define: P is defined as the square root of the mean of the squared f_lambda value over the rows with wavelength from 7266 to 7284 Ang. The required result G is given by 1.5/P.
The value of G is 0.137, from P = 11.0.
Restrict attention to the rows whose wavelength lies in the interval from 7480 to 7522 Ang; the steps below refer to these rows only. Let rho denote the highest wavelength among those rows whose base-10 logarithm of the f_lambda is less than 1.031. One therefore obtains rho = 7505.0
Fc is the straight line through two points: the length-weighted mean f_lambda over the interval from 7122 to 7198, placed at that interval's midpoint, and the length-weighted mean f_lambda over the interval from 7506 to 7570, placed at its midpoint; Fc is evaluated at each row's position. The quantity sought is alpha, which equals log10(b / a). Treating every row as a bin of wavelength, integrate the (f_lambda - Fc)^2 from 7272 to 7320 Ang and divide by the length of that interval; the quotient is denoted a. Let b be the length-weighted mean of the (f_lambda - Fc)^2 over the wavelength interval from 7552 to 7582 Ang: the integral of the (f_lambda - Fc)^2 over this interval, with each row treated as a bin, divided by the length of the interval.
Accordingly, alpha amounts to -0.05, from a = 1.0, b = 0.9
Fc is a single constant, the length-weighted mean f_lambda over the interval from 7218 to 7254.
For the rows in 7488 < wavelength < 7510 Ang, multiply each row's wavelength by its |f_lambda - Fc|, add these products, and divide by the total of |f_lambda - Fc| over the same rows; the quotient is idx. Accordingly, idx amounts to 7501.0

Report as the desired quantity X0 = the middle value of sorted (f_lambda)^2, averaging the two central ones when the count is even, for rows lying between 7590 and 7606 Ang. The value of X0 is 122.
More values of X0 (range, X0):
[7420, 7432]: 124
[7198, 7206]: 127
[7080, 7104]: 119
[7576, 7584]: 153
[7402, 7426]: 118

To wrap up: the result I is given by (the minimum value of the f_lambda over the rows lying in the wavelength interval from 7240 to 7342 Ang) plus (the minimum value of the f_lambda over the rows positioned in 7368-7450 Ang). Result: 19.2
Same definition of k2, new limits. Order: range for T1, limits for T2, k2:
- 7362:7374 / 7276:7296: -0.18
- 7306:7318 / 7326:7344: 0.17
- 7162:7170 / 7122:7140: 0.00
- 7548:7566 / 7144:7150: -0.18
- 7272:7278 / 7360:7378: 0.15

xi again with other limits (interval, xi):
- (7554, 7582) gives 7556.0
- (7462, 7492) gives 7466.0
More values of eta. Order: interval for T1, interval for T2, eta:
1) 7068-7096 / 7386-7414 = 2.0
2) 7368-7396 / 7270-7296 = 9.0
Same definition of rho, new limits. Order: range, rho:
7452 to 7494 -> 7460.0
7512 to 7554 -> 7547.0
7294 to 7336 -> 7316.0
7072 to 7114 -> 7112.0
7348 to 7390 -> 7358.0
